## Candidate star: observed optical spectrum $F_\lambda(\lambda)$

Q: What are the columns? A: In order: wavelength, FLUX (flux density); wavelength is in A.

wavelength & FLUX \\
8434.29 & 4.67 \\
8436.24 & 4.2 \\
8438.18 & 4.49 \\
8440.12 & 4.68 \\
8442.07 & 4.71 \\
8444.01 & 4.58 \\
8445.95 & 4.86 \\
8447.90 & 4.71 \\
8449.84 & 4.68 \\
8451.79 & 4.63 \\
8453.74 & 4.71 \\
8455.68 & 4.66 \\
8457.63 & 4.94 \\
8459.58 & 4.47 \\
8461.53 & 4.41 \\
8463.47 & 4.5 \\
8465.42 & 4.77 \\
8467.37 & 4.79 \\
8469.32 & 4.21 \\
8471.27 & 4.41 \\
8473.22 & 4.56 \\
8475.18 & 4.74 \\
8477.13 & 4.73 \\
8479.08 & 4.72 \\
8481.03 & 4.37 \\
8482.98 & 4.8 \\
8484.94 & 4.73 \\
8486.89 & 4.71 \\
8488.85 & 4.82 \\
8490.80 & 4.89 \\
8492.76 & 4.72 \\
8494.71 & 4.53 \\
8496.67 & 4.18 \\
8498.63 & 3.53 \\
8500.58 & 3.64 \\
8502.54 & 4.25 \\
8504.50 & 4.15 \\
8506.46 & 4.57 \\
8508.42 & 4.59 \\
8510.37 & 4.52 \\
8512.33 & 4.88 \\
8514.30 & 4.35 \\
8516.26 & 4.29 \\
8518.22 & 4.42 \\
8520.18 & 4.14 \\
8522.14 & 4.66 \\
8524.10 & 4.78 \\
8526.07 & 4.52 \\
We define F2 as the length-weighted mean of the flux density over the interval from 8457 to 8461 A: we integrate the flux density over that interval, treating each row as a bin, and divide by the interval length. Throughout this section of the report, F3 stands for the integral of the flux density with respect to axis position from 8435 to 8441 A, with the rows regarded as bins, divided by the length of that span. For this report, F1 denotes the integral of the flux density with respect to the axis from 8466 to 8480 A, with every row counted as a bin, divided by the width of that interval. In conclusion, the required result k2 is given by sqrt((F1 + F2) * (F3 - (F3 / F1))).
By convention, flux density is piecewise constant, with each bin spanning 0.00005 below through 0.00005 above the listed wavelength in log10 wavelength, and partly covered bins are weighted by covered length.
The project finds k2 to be 5.68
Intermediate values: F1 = 4.60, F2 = 4.65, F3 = 4.46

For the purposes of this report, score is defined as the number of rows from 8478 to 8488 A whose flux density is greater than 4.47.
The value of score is 4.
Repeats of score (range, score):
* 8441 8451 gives 5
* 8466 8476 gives 3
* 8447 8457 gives 5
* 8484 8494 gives 5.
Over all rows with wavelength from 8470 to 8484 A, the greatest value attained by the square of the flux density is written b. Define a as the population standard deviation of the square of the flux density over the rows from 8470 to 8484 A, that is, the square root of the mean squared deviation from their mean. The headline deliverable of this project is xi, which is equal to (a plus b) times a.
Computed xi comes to 36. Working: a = 1.46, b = 23.0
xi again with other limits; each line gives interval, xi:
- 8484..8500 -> 98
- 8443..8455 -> 20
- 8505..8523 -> 48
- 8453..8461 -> 41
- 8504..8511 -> 35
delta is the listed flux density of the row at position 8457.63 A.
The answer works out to 4.94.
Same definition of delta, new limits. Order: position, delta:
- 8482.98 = 4.8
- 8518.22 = 4.42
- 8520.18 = 4.14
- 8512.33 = 4.88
